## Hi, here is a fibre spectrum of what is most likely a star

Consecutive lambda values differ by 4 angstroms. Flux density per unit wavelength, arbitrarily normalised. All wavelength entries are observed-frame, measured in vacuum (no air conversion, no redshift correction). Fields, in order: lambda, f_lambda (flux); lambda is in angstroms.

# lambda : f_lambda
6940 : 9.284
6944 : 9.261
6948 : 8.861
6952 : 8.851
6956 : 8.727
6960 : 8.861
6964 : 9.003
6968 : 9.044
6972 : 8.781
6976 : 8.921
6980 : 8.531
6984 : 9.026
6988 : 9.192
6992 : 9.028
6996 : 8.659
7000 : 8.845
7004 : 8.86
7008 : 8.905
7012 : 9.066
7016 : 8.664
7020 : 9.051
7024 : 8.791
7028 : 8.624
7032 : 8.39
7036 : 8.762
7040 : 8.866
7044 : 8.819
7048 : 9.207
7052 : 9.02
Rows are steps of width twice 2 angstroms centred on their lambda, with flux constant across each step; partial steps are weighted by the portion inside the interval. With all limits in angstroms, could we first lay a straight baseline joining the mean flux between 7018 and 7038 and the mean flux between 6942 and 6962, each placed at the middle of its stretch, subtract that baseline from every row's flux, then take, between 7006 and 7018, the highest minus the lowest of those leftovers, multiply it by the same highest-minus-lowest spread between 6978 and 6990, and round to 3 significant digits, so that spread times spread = 0.267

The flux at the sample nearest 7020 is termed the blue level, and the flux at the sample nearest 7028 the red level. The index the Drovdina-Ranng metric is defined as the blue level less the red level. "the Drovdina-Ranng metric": 0.43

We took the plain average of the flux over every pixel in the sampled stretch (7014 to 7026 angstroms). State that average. 8.84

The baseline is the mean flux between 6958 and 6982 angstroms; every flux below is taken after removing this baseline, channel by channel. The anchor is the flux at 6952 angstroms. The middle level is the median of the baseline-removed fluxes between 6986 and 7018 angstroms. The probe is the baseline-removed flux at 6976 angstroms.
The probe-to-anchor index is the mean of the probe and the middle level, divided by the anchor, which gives -8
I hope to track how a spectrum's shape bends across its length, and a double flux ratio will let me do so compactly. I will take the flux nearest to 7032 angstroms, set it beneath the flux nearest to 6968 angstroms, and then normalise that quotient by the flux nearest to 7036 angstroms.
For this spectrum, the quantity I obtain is 0.123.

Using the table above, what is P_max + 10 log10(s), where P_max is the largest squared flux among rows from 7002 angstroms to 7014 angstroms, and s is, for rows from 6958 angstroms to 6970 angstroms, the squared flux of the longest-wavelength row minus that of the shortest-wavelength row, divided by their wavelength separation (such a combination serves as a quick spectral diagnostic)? 78.3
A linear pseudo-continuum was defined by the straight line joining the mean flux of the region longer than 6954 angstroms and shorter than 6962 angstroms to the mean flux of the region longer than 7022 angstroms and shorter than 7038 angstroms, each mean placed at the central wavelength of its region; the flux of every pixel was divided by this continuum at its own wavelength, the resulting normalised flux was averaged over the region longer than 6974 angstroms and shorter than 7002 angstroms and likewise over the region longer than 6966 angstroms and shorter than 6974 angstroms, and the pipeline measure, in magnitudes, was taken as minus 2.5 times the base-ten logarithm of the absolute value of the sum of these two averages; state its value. -0.771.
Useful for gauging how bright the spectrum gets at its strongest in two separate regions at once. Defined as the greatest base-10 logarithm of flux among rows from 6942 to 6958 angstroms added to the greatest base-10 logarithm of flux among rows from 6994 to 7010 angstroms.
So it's 1.92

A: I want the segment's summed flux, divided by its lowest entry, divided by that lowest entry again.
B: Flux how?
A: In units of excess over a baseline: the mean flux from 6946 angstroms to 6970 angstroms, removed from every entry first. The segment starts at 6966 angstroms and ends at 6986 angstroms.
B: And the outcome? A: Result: -1.2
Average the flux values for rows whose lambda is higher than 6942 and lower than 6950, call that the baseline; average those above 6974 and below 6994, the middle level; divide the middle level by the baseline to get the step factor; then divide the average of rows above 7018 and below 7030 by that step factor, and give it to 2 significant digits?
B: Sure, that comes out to 8.9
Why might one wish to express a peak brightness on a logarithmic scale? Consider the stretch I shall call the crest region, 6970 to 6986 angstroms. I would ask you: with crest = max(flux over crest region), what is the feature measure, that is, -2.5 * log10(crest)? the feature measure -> -2.39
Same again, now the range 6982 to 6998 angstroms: -2.41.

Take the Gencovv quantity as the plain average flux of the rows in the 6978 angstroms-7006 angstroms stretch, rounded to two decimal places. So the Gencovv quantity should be 8.88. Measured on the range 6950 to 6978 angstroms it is 8.88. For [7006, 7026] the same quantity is 8.90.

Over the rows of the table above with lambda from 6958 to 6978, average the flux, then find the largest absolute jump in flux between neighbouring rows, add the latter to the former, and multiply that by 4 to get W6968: 36.7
